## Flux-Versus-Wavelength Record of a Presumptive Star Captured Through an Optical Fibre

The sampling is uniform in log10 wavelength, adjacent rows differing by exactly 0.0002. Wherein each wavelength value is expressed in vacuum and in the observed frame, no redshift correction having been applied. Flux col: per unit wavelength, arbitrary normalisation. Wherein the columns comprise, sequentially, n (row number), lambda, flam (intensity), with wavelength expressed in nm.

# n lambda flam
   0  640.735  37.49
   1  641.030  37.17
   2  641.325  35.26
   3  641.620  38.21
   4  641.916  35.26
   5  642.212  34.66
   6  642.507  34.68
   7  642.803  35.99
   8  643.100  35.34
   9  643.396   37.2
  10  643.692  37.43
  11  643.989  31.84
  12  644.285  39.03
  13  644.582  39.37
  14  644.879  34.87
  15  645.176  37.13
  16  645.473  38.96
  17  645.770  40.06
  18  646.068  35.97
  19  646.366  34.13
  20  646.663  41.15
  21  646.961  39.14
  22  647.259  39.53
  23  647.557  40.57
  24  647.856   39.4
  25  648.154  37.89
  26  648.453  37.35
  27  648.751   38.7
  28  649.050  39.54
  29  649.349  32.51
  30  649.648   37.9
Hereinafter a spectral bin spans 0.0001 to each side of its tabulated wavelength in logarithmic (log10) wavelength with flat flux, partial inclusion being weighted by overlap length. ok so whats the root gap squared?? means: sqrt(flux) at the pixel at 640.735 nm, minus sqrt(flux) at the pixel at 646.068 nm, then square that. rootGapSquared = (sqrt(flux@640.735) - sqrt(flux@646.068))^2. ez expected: 0.02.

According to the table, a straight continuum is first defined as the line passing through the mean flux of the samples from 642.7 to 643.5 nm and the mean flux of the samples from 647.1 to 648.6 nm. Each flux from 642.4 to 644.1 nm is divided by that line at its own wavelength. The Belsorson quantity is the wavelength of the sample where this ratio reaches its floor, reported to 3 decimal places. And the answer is 643.989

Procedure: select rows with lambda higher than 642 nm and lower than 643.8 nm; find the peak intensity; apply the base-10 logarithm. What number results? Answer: 1.57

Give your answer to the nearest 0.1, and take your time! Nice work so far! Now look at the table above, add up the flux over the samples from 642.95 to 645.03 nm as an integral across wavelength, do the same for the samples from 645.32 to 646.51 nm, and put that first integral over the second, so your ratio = 1.7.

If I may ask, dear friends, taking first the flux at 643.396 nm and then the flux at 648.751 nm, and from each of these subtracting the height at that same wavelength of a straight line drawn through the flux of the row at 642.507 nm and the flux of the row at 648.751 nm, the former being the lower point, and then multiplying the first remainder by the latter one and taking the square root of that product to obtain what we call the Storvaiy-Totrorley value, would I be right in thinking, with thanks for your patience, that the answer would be 0.0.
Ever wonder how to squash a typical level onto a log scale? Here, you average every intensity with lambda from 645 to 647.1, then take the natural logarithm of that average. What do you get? 3.64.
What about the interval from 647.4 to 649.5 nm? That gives 3.64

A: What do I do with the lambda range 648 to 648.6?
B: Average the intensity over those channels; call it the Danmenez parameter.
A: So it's 37.6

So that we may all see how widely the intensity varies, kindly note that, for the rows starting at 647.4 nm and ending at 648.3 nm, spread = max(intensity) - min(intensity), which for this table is 2.7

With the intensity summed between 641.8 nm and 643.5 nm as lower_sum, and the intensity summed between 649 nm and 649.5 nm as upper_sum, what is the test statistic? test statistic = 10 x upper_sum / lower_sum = 3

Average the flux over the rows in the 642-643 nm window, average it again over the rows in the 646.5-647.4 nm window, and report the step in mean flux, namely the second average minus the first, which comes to 4.8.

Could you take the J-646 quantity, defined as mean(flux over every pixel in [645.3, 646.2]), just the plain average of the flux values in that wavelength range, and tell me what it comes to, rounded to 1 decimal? 38.3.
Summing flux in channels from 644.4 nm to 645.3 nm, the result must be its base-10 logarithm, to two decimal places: 2.05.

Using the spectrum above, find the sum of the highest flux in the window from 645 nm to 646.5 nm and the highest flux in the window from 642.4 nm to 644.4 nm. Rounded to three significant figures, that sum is 79.1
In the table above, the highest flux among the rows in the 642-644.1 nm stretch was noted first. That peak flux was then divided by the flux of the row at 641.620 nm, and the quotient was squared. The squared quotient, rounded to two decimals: 0.96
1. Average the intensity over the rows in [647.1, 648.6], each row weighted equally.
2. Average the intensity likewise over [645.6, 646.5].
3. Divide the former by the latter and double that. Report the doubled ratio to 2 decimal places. 2.12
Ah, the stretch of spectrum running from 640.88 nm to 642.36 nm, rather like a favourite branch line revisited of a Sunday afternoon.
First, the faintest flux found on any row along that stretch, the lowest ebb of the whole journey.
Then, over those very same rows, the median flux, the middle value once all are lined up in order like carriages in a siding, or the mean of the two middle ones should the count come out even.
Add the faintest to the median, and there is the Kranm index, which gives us 69.9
